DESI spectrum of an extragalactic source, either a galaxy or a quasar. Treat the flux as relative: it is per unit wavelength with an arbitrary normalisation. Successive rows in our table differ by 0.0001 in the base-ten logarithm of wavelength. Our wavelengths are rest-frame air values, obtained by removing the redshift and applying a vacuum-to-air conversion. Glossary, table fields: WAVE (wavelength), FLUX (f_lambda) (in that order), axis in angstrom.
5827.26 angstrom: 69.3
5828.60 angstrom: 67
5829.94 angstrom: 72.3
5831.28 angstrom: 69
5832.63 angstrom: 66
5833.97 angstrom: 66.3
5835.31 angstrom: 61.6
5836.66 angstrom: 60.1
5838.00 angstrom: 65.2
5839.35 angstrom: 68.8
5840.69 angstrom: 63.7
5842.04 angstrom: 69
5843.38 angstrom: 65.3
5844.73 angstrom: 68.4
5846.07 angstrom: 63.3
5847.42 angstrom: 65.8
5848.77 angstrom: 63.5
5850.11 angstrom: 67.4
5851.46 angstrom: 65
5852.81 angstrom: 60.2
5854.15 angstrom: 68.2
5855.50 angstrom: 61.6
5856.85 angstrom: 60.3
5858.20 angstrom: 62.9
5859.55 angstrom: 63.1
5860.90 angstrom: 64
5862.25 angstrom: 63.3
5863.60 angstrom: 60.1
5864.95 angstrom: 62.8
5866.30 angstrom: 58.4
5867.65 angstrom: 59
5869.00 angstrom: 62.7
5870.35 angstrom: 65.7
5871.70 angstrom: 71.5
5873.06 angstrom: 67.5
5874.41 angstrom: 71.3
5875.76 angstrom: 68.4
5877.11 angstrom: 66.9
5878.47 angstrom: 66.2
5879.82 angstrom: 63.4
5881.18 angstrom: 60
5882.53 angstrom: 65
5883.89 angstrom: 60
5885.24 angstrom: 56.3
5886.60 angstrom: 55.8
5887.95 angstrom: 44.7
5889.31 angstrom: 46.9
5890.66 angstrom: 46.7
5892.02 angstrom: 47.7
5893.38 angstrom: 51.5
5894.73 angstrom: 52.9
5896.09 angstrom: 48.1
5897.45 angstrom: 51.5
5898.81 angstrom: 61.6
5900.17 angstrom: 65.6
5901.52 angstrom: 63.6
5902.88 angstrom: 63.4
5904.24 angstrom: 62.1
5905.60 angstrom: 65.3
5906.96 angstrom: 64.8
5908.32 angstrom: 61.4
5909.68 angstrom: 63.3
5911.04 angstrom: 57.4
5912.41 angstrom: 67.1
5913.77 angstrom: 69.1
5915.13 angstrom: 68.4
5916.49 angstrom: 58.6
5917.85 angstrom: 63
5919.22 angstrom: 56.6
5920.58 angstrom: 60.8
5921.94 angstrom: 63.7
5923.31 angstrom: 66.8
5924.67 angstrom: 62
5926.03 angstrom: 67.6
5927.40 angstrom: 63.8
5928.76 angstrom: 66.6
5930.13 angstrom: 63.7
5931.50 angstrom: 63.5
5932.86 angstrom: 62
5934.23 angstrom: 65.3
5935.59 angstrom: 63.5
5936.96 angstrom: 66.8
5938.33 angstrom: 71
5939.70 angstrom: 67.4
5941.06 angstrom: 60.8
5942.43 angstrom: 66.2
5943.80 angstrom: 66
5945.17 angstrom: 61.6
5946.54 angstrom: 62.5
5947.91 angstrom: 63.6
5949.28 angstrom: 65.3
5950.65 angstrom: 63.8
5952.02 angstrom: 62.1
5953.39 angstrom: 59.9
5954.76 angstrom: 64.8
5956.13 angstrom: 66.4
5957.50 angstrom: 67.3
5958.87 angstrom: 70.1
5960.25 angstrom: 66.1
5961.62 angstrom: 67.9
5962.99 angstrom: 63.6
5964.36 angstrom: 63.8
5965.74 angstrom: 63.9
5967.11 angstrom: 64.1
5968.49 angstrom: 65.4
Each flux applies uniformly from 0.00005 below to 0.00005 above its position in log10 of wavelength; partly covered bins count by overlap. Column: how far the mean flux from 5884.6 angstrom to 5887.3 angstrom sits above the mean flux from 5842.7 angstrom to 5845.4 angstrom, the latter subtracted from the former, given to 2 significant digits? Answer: -11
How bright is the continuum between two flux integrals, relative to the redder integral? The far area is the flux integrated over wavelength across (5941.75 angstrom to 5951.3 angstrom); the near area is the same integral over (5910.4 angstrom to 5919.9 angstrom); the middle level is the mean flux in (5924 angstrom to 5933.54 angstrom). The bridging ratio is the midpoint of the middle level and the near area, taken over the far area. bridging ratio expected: 0.540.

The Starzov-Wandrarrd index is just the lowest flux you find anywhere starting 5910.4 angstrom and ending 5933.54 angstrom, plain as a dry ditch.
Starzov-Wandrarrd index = 56.6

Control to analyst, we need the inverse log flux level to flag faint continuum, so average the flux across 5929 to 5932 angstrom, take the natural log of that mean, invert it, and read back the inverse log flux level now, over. 0.241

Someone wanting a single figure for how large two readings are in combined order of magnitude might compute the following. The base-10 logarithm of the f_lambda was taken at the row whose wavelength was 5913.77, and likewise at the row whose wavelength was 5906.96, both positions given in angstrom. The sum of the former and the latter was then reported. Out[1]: 3.65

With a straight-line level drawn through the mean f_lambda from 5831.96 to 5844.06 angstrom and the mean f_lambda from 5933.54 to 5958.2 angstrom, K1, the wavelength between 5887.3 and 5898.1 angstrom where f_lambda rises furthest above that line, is 5894.73 angstrom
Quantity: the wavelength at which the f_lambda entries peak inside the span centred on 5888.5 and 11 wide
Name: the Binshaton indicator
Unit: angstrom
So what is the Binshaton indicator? 5883.89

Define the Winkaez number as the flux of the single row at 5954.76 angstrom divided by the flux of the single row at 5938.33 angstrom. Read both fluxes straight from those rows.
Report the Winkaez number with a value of 0.91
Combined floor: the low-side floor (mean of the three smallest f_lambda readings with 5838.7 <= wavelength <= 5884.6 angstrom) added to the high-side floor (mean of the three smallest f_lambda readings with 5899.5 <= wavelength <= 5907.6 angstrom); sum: 122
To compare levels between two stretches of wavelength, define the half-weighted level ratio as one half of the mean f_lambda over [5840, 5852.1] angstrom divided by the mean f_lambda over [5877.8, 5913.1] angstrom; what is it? 0.565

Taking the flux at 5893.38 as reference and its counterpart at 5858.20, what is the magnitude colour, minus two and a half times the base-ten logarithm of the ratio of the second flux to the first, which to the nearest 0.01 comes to -0.22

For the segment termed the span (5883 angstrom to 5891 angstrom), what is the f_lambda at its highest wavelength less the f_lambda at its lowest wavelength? -13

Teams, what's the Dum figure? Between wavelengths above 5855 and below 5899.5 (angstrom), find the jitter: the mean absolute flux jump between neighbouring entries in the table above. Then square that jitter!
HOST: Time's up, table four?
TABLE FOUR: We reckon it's 10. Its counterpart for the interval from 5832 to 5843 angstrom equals 13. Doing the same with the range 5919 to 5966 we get 8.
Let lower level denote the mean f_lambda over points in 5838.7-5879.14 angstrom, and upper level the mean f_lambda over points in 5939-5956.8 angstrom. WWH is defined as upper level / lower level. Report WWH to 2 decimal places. 0.99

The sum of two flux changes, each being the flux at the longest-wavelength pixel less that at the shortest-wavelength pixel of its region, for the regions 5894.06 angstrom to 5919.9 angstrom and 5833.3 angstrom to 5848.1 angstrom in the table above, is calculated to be 3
